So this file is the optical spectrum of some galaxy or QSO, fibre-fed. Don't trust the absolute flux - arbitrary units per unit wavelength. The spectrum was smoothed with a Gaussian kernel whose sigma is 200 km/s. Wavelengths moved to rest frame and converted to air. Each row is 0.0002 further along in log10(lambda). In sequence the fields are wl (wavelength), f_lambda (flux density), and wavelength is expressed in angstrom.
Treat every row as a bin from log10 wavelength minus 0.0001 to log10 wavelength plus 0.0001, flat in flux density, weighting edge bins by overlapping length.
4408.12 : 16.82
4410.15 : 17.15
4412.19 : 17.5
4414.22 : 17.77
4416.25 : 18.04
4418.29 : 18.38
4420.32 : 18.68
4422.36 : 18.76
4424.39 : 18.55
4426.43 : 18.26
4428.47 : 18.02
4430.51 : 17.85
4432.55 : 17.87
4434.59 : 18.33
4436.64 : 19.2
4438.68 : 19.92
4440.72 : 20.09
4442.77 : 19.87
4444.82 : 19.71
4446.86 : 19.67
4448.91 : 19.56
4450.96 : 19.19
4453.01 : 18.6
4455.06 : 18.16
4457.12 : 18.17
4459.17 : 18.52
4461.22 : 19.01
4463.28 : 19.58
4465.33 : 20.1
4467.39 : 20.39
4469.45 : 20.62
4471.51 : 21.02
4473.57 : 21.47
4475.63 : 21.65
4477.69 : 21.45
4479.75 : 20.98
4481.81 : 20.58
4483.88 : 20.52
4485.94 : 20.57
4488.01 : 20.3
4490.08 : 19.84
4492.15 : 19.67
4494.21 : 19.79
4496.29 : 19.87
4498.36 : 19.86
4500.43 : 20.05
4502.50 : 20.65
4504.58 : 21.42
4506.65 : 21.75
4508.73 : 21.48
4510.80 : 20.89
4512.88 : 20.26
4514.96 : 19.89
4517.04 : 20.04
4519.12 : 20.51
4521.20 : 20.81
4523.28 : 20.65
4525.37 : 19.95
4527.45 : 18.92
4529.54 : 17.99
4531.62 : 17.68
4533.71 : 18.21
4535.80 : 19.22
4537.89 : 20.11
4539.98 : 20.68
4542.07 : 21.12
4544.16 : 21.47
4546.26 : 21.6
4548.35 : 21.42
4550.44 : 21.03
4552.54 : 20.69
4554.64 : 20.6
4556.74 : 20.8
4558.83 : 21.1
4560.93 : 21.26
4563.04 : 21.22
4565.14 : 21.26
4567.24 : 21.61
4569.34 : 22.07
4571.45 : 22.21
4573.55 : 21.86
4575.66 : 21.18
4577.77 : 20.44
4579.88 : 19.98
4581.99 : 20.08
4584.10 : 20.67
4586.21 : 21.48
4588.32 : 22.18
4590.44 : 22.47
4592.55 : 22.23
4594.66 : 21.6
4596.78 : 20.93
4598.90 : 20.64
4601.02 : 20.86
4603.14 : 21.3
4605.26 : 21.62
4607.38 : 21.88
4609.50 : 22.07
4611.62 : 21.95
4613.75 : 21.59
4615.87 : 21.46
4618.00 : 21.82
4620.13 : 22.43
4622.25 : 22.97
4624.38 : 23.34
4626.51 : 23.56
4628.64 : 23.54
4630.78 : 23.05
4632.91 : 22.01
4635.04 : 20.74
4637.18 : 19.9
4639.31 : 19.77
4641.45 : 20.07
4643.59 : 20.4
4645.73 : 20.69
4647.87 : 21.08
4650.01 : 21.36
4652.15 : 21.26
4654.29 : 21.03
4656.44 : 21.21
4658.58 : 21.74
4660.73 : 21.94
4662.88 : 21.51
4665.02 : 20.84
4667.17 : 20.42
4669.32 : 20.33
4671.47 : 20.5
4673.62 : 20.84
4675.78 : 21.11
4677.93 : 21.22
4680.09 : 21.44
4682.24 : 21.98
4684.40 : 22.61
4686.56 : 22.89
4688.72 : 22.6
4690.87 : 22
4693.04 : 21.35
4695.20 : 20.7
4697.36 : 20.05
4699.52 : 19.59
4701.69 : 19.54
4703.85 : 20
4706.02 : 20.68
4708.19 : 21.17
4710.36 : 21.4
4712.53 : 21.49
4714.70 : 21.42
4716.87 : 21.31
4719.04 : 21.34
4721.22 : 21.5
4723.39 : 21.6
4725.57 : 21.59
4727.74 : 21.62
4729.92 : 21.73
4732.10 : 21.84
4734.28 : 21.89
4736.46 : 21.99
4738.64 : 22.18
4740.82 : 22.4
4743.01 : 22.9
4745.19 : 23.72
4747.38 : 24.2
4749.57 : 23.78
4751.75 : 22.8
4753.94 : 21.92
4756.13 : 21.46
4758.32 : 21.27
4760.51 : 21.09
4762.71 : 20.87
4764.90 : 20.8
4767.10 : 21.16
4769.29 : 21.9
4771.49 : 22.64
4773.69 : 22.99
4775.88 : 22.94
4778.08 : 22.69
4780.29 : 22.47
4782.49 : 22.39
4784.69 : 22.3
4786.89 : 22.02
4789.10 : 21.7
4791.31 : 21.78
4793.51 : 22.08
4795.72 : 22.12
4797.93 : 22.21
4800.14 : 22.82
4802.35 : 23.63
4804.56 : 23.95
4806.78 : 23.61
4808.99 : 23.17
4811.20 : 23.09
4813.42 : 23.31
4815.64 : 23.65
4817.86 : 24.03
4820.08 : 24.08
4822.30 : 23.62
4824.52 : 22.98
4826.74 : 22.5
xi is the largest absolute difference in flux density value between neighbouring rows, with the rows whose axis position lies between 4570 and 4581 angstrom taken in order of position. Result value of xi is 0.74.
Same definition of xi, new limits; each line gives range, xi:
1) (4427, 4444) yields 0.87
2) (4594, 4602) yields 0.67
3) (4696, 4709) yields 0.68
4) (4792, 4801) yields 0.61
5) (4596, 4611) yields 0.44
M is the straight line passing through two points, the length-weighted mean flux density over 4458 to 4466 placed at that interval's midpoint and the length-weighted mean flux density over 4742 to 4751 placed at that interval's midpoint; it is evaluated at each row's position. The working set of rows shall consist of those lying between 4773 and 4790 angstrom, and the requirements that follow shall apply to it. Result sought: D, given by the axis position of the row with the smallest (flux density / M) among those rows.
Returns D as 4789.10 angstrom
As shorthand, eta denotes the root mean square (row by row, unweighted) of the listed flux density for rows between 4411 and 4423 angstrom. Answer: 18.2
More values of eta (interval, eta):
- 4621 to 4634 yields 23.1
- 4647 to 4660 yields 21.3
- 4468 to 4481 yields 21.2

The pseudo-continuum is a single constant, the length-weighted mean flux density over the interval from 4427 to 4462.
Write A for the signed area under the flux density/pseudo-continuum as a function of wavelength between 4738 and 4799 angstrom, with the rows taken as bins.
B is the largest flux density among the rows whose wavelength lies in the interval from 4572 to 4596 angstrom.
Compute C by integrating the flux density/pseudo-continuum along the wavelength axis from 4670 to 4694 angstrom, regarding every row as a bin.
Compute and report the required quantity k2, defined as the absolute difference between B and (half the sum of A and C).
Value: 27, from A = 72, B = 22.47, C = 27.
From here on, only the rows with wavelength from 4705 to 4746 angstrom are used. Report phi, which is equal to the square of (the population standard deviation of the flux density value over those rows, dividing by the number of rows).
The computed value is 0.4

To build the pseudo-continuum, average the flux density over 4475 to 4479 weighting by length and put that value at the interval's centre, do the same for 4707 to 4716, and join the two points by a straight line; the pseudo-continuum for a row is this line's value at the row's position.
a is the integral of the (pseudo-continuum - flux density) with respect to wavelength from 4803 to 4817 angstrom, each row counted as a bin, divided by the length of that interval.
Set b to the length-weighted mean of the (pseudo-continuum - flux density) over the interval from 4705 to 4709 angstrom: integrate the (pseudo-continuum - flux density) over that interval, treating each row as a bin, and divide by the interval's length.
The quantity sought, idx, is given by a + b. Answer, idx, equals -1.7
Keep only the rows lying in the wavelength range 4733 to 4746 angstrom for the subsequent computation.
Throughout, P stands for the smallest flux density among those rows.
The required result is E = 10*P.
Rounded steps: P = 21.89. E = 219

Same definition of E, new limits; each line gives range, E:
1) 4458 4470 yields 185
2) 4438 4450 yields 196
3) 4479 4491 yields 198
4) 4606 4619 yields 215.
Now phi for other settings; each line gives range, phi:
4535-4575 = 0.5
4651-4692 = 0.5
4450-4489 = 1.2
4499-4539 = 1.3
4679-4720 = 0.9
